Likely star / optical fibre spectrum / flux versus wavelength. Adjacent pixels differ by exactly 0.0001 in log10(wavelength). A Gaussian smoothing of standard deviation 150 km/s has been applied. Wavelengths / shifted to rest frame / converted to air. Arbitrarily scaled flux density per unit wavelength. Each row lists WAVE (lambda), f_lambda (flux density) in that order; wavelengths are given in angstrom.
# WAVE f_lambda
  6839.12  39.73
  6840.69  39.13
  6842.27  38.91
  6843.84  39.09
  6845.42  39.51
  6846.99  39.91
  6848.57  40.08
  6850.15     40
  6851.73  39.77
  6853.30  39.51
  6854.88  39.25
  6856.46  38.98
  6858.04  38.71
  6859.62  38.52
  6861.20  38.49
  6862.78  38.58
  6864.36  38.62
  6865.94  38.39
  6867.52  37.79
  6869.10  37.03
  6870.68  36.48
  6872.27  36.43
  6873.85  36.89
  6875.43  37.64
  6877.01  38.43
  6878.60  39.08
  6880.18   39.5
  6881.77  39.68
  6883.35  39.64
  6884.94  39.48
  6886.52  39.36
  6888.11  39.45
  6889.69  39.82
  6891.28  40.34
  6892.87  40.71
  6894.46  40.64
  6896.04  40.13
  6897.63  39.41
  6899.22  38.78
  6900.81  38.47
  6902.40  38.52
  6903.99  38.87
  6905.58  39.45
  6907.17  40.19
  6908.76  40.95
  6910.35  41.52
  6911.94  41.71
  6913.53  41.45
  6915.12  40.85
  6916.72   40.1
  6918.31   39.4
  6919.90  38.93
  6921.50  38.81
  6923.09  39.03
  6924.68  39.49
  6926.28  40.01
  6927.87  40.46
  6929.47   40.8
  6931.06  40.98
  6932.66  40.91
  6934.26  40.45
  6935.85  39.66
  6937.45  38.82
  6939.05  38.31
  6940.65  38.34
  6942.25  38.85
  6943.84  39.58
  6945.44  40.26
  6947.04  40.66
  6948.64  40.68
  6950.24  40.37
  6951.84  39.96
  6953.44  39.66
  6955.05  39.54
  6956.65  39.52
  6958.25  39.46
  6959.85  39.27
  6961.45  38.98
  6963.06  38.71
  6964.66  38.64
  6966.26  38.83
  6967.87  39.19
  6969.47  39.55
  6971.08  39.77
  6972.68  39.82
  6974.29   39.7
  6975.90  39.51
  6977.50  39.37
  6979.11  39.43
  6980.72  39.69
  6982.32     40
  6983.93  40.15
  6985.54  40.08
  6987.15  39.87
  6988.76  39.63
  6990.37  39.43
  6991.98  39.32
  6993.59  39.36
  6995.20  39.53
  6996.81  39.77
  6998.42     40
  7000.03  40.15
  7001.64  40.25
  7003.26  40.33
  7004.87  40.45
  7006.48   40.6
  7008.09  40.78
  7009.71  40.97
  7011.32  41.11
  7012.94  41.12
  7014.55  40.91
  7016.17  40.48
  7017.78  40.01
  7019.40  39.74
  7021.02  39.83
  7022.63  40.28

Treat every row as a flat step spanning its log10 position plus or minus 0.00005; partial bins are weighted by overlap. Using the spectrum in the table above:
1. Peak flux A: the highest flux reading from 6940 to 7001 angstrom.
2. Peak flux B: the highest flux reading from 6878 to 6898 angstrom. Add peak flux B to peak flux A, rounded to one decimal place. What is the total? 81.4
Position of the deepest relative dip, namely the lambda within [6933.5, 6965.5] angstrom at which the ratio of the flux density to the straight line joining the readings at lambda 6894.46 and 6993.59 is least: 6939.05 angstrom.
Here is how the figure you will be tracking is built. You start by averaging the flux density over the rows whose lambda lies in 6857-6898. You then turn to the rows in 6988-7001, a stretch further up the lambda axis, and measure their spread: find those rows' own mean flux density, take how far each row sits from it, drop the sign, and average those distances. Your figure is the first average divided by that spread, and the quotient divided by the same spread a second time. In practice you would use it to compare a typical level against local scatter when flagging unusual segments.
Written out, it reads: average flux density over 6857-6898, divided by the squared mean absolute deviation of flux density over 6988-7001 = 655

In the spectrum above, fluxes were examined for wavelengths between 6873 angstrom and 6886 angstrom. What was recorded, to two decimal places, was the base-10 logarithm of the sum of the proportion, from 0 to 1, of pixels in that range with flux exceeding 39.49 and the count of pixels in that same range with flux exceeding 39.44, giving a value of 0.64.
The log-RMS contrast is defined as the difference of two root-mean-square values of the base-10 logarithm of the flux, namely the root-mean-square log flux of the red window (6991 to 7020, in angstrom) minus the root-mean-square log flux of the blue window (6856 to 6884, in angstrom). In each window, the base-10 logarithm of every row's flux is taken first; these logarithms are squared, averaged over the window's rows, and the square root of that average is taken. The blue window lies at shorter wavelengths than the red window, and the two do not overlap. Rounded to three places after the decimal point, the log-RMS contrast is 0.022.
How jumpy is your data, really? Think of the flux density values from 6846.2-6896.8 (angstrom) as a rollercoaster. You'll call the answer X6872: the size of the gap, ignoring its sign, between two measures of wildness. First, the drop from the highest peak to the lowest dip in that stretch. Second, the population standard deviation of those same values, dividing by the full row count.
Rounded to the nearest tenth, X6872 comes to 3.1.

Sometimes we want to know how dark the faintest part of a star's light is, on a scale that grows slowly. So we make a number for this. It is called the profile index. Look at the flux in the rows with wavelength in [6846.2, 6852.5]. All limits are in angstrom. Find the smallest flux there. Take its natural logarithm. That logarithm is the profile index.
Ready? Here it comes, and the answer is 3.68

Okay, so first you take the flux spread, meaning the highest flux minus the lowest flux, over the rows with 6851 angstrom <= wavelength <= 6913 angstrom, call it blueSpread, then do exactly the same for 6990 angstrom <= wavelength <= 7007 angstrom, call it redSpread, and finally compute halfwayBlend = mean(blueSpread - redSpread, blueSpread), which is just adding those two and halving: 5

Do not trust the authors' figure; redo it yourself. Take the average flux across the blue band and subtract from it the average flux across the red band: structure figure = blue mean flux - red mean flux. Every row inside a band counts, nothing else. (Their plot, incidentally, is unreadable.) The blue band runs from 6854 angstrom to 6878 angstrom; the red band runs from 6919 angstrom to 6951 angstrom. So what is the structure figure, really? -1.8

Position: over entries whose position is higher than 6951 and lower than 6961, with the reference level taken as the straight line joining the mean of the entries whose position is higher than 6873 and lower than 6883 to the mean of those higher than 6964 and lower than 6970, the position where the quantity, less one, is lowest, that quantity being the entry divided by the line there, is 6959.85 angstrom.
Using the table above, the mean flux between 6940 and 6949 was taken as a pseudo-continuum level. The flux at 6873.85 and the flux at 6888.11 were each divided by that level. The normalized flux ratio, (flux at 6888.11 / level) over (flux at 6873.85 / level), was 1.07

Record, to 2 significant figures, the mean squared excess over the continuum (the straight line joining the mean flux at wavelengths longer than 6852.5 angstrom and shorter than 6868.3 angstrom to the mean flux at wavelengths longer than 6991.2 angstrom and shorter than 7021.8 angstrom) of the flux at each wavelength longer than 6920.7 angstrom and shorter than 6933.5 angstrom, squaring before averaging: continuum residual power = 1.0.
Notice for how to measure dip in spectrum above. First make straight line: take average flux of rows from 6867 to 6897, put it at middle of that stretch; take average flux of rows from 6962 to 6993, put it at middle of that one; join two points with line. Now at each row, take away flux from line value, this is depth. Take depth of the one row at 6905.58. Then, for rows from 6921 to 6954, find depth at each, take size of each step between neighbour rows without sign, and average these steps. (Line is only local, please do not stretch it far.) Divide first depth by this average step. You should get -1.0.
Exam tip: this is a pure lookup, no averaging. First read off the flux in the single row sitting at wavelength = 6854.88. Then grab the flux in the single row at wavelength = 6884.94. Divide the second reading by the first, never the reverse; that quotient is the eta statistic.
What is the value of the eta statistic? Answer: 1.01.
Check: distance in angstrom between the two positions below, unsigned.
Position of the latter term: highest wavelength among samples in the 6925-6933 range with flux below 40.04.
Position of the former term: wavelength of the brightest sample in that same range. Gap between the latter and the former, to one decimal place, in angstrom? 4.8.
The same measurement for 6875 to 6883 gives 0.0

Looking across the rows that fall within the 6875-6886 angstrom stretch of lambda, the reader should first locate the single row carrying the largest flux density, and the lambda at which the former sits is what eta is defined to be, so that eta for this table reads 6881.77 angstrom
